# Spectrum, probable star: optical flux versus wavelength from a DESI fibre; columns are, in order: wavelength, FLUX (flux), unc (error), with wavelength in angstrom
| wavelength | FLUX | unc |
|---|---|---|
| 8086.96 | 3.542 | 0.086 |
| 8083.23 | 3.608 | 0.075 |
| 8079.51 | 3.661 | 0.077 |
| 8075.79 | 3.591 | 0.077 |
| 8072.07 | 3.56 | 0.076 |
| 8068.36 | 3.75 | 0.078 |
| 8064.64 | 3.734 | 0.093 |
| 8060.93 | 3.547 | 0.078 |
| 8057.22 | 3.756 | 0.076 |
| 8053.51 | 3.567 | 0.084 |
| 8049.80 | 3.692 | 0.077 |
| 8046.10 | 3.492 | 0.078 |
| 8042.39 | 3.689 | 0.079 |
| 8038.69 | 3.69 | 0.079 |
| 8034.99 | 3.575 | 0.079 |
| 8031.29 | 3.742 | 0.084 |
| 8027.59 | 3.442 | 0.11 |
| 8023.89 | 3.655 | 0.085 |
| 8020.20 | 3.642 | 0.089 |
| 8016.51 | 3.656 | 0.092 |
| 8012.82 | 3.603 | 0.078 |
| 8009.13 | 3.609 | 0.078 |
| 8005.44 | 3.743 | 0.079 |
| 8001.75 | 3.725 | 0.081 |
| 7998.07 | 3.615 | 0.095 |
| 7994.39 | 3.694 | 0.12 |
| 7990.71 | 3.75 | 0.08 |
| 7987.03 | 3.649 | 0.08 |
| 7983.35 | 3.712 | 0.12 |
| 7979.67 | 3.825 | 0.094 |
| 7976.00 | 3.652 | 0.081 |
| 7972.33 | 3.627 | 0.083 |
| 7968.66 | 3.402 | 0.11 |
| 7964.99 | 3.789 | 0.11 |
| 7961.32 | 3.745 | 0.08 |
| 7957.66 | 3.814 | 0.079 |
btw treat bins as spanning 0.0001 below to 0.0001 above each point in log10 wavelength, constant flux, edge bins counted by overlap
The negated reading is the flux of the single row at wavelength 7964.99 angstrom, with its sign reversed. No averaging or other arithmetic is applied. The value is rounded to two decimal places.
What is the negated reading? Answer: -3.79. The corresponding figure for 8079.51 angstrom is -3.66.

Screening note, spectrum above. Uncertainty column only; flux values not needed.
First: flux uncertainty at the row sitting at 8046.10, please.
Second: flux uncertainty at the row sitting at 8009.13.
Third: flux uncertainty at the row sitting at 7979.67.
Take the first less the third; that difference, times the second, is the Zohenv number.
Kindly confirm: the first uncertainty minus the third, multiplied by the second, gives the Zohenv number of -0.0012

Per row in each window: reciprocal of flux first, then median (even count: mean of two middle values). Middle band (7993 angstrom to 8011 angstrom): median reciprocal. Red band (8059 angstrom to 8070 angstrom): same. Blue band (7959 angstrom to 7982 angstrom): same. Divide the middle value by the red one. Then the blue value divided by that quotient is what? 0.268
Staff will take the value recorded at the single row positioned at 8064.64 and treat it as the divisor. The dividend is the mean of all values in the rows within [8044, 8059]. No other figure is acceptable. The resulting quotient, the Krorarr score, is 0.971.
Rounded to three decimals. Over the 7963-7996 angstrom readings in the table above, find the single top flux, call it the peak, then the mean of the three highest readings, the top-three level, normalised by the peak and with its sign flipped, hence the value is -0.990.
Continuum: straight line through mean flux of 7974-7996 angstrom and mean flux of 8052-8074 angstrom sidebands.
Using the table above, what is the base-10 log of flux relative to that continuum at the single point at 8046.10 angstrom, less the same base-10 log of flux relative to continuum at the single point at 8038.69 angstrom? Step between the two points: -0.023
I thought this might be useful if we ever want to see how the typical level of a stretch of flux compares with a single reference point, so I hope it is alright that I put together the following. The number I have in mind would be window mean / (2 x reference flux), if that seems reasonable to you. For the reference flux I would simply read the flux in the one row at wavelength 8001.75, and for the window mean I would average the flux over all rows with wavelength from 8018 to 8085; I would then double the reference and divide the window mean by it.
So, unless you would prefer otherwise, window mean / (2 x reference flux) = 0.488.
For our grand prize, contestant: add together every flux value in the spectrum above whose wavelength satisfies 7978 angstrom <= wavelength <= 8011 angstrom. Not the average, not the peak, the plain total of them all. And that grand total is 33.3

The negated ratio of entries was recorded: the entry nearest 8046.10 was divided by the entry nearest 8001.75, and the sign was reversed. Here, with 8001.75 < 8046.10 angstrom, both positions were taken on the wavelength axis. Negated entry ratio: -0.94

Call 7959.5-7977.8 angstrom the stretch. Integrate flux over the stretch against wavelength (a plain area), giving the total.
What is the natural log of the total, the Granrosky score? 4.20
